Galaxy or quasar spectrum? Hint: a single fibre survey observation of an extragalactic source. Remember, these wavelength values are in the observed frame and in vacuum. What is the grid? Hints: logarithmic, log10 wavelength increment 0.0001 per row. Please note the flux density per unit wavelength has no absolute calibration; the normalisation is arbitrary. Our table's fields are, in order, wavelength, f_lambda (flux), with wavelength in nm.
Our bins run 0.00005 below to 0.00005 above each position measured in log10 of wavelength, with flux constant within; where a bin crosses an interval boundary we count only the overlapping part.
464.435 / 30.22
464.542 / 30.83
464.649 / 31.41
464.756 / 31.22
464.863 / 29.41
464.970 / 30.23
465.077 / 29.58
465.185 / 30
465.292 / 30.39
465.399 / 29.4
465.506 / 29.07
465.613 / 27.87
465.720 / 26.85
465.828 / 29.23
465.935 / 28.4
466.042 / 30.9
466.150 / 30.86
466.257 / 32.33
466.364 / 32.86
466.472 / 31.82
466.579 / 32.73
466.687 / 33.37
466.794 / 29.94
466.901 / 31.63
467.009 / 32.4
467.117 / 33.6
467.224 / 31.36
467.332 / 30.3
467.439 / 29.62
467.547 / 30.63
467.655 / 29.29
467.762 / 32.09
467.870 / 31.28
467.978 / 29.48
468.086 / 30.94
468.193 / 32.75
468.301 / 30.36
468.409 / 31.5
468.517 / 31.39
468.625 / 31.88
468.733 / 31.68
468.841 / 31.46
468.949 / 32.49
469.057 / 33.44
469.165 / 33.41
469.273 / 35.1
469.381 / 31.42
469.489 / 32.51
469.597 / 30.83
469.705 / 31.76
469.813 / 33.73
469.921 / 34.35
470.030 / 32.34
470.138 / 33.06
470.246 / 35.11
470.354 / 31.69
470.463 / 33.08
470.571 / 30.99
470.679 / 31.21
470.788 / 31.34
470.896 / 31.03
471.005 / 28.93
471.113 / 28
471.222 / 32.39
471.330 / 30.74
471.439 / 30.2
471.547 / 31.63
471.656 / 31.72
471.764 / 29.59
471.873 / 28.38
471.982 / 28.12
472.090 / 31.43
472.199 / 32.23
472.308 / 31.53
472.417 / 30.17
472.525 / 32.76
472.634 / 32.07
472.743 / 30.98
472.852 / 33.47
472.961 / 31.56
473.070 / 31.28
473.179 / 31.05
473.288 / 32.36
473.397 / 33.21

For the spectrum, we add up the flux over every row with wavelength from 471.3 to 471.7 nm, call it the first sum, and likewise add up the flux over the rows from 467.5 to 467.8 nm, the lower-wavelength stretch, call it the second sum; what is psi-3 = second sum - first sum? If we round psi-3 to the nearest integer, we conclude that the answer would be -32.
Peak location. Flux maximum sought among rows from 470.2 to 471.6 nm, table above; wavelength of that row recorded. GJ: 470.246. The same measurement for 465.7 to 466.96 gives 466.687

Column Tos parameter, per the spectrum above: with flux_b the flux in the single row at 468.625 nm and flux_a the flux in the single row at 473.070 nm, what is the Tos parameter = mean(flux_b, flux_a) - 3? 28.6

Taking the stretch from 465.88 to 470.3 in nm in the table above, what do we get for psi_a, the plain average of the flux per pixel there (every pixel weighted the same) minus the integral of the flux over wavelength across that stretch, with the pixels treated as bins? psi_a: -109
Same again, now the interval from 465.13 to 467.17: -32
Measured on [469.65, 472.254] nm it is -50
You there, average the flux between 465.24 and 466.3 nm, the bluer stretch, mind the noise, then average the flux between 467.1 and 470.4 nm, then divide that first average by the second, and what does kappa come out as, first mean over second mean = 0.92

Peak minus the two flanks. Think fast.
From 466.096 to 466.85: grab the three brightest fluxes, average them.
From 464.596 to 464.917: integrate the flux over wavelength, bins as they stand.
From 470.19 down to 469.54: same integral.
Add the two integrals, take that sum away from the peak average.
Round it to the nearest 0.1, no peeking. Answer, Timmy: 1.9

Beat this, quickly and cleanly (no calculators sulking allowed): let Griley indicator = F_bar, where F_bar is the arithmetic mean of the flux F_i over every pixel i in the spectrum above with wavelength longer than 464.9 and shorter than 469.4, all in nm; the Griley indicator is 31.1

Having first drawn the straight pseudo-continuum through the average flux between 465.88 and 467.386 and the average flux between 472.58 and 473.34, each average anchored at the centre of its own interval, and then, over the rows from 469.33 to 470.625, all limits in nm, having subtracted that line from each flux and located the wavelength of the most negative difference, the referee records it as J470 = 469.597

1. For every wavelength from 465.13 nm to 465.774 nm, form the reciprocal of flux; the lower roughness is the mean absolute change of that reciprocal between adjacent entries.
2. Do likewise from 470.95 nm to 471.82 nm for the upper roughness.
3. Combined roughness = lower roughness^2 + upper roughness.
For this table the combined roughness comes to 0.0017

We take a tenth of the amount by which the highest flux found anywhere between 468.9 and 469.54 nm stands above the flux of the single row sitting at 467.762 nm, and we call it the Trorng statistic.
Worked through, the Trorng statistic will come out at 0.30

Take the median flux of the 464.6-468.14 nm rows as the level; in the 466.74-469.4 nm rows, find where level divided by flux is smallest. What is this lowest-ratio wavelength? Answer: 469.273 nm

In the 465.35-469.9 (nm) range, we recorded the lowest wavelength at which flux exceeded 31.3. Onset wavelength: 466.257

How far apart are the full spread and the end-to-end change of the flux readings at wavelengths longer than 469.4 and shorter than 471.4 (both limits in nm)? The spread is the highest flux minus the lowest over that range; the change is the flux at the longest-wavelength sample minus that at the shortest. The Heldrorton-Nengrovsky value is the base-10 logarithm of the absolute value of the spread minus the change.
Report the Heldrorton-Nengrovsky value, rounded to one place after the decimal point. 0.9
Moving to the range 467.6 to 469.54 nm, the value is 0.4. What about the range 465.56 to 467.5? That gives 0.7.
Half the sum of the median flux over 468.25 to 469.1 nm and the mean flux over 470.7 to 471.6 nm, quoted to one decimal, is 31.1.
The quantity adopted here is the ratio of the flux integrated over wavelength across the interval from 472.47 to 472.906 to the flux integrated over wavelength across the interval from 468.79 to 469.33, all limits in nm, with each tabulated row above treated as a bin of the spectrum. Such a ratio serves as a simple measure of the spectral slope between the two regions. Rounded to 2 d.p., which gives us 0.79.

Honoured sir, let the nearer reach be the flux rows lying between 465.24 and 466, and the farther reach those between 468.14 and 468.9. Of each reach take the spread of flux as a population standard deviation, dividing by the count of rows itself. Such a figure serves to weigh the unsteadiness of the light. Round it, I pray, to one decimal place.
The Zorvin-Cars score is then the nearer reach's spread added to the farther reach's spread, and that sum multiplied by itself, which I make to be 3.0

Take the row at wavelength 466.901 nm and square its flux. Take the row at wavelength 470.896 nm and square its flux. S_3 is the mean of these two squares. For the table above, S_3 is 982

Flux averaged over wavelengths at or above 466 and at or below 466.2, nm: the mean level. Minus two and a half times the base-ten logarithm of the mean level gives -3.72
